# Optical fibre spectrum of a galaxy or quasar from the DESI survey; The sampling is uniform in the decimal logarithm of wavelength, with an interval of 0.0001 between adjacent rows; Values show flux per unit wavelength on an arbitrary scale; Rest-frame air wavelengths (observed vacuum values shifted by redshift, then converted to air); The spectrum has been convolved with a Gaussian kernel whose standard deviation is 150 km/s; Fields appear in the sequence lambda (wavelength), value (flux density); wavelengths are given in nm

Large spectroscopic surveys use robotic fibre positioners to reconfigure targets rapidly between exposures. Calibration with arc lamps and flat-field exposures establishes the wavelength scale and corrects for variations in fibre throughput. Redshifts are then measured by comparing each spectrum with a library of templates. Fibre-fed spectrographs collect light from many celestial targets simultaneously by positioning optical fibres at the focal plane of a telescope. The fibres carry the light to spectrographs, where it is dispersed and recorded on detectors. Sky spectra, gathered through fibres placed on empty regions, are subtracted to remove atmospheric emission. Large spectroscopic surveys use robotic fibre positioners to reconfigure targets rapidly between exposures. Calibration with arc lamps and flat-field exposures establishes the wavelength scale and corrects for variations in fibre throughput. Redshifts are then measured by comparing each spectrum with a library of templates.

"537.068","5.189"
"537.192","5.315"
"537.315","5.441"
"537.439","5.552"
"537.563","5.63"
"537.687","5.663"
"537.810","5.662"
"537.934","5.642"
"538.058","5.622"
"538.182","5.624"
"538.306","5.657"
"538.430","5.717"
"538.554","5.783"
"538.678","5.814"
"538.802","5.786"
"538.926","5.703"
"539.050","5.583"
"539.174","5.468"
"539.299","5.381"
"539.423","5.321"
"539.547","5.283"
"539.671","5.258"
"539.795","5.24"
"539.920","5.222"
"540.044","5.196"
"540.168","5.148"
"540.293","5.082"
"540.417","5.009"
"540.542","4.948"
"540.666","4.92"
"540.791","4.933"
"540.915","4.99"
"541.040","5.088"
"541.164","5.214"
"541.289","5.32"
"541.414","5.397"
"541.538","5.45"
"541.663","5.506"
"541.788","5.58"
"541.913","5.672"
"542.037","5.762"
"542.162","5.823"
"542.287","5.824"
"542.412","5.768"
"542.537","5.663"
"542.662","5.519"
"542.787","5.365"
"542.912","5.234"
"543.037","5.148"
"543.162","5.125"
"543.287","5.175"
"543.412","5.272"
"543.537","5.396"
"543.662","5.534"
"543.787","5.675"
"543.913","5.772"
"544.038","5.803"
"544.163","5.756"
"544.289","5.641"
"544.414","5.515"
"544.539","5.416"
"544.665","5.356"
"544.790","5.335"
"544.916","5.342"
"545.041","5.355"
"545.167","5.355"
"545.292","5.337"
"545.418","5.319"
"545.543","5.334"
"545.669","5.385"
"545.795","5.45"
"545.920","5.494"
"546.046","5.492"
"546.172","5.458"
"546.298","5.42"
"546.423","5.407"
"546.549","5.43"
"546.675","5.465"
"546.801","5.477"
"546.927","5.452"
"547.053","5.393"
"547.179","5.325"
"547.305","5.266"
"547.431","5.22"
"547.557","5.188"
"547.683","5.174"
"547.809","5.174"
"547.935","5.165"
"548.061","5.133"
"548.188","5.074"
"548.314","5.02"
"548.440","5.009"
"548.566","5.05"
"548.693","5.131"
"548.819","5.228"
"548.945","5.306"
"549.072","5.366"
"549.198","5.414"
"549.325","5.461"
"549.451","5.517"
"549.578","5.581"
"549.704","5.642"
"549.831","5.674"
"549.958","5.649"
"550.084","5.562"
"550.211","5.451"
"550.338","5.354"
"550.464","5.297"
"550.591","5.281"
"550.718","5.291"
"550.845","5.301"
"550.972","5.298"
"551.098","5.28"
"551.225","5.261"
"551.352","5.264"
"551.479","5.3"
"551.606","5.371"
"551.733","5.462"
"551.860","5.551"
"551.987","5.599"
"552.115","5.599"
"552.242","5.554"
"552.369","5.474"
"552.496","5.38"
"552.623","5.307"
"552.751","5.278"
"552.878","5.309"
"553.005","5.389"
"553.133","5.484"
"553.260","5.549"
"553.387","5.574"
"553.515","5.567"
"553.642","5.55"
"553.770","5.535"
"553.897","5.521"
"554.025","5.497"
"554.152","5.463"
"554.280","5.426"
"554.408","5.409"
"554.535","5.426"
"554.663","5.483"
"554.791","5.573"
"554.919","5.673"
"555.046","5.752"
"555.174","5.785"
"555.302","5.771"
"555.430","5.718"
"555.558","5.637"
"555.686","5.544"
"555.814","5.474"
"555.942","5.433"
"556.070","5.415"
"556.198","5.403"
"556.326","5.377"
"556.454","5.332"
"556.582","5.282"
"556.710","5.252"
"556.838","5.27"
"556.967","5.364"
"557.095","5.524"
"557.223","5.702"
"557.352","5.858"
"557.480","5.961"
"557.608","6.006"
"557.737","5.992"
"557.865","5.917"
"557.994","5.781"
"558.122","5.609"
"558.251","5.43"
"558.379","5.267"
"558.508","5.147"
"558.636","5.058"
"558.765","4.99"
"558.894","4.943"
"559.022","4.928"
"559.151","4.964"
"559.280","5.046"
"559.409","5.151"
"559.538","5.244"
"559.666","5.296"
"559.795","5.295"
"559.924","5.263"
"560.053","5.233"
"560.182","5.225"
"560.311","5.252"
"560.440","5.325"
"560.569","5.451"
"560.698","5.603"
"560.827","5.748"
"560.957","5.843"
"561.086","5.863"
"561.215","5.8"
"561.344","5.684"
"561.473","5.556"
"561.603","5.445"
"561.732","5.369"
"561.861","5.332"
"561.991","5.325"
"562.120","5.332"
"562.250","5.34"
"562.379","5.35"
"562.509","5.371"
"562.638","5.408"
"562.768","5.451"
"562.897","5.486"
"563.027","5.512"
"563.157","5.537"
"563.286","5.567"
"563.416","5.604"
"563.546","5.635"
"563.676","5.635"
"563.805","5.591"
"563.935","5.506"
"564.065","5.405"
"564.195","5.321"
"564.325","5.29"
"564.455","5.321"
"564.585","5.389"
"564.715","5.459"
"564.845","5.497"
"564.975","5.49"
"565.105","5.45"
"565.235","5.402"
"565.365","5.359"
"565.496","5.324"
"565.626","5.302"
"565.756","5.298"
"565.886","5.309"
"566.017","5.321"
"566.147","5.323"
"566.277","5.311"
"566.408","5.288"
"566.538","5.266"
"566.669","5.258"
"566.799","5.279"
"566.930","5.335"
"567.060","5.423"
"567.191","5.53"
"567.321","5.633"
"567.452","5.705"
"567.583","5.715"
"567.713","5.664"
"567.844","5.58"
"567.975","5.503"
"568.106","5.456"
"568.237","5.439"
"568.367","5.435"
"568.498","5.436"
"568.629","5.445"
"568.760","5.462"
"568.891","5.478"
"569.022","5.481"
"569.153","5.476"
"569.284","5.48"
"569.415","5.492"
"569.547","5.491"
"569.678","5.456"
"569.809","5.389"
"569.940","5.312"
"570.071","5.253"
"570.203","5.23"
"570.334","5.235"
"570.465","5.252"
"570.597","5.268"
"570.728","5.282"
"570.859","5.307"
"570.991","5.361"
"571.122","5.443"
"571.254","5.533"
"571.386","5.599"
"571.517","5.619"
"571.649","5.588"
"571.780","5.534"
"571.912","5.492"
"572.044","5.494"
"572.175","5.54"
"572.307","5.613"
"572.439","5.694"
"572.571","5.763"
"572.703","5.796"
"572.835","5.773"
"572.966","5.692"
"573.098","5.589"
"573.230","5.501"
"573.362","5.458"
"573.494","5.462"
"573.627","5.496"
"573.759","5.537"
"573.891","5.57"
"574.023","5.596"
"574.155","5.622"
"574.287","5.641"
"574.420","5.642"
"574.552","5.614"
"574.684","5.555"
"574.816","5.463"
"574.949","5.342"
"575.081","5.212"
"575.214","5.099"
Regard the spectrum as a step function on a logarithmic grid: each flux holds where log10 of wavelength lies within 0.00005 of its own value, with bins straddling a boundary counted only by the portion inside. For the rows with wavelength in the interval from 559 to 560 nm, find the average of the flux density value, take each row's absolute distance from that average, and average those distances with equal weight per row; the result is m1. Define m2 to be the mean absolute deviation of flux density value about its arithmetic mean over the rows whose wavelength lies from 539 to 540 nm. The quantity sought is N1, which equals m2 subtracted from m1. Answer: 0.03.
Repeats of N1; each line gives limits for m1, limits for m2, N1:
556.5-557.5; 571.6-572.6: 0.16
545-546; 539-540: -0.05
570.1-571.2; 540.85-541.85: -0.11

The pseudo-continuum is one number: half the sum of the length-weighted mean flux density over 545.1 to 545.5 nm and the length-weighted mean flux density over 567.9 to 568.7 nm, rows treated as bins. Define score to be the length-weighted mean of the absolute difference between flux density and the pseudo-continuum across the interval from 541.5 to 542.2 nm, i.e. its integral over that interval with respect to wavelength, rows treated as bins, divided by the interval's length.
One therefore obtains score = 0.23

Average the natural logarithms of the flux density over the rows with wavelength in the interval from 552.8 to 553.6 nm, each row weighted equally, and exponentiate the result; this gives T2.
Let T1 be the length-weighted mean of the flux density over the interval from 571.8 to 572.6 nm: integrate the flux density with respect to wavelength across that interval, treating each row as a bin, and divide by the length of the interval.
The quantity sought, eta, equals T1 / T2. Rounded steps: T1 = 5.58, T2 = 5.48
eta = 1.019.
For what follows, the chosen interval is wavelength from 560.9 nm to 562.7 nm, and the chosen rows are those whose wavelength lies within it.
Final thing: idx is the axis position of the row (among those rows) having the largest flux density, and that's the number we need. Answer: 561.086 nm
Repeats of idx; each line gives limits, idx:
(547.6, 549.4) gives 549.325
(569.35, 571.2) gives 569.415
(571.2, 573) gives 572.703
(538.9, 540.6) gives 538.926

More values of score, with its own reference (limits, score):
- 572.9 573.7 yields 0.14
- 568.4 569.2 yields 0.06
